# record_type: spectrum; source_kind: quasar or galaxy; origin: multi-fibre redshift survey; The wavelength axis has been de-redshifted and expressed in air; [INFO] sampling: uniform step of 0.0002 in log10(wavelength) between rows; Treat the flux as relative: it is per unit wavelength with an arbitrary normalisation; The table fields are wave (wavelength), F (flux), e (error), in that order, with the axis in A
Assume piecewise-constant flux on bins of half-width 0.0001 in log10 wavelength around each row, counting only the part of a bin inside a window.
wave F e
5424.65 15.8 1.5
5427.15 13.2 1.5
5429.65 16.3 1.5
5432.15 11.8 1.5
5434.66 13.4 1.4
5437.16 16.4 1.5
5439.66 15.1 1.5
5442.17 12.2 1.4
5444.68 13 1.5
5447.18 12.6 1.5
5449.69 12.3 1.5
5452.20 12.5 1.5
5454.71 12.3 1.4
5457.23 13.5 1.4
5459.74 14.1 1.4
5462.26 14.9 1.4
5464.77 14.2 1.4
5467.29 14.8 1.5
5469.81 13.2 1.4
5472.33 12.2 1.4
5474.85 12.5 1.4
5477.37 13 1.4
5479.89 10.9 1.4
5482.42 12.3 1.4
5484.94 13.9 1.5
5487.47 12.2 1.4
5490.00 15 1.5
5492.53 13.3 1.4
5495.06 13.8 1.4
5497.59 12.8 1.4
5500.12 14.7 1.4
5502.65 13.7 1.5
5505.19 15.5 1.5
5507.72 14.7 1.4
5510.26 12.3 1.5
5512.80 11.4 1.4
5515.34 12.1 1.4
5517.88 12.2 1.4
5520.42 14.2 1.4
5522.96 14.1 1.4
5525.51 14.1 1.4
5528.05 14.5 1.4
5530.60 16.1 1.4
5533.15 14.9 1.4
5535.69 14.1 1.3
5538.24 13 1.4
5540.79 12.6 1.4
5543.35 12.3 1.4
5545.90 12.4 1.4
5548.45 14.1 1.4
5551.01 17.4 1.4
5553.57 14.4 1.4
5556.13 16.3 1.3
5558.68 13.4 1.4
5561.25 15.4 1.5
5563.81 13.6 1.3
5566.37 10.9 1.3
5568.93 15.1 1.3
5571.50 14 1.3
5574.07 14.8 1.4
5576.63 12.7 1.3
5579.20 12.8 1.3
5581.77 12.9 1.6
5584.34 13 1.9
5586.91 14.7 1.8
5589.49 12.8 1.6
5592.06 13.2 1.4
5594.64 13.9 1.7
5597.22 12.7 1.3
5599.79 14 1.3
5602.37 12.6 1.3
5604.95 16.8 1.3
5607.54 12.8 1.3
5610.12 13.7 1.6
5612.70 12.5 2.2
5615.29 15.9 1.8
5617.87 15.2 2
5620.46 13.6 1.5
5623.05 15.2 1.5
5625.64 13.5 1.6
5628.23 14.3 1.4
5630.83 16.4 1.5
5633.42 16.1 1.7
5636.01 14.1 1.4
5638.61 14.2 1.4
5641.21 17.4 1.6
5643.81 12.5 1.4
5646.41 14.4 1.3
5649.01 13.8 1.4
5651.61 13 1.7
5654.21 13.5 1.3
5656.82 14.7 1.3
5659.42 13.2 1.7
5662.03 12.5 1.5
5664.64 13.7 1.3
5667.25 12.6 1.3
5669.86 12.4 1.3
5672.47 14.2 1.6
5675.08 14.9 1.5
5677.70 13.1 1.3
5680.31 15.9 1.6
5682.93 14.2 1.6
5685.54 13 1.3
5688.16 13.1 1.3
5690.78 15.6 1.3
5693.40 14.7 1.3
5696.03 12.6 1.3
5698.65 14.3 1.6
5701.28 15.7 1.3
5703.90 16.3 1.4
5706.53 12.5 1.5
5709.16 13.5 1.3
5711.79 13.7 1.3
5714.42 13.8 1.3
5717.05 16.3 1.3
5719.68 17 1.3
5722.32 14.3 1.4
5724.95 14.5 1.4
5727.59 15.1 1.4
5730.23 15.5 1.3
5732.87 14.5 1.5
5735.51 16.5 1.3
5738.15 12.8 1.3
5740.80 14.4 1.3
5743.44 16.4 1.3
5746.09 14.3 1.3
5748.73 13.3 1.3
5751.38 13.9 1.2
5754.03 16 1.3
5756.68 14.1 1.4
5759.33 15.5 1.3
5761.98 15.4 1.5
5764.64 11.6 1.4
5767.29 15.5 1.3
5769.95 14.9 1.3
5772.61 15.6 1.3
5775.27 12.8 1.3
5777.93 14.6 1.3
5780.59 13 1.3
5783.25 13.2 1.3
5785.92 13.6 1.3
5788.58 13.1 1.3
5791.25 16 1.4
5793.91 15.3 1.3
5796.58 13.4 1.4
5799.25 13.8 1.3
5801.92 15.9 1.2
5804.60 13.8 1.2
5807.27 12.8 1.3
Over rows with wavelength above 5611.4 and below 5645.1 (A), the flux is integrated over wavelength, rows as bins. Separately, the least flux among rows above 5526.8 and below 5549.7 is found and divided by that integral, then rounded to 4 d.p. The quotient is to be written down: 0.0249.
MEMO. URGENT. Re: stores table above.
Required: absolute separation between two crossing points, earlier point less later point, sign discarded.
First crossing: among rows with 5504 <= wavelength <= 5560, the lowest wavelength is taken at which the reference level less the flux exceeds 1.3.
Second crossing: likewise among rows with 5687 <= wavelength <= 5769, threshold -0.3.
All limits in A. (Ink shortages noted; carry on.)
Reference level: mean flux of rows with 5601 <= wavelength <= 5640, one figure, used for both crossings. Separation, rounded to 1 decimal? 177.9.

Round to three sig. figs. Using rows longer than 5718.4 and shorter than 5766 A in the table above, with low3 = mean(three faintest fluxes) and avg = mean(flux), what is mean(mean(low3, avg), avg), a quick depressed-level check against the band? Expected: 14.2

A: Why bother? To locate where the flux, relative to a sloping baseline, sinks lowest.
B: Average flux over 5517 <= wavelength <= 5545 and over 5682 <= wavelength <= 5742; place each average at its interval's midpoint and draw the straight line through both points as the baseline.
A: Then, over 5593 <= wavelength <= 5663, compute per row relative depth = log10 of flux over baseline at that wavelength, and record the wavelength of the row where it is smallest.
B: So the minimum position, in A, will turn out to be 5662.03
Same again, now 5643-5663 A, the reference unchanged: 5662.03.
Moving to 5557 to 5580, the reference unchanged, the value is 5566.37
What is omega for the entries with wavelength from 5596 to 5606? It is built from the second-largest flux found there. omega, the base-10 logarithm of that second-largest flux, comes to 1.146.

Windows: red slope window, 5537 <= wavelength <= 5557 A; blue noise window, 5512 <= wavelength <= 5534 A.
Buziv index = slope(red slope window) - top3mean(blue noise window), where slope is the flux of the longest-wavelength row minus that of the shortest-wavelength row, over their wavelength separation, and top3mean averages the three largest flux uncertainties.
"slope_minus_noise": -1.2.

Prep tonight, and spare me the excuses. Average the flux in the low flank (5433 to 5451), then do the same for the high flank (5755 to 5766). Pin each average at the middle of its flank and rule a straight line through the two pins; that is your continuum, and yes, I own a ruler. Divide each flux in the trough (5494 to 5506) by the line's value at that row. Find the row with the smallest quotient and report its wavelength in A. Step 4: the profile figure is 5497.59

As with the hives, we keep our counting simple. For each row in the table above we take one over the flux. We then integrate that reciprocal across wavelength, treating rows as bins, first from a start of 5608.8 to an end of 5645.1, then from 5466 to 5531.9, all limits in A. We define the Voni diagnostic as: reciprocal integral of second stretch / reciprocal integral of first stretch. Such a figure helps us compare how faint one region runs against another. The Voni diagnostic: 2.0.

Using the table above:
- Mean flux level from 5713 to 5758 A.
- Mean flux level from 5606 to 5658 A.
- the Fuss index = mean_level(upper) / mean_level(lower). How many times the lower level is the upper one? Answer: 1.04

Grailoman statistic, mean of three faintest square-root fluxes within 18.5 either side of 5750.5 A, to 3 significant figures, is 3.54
